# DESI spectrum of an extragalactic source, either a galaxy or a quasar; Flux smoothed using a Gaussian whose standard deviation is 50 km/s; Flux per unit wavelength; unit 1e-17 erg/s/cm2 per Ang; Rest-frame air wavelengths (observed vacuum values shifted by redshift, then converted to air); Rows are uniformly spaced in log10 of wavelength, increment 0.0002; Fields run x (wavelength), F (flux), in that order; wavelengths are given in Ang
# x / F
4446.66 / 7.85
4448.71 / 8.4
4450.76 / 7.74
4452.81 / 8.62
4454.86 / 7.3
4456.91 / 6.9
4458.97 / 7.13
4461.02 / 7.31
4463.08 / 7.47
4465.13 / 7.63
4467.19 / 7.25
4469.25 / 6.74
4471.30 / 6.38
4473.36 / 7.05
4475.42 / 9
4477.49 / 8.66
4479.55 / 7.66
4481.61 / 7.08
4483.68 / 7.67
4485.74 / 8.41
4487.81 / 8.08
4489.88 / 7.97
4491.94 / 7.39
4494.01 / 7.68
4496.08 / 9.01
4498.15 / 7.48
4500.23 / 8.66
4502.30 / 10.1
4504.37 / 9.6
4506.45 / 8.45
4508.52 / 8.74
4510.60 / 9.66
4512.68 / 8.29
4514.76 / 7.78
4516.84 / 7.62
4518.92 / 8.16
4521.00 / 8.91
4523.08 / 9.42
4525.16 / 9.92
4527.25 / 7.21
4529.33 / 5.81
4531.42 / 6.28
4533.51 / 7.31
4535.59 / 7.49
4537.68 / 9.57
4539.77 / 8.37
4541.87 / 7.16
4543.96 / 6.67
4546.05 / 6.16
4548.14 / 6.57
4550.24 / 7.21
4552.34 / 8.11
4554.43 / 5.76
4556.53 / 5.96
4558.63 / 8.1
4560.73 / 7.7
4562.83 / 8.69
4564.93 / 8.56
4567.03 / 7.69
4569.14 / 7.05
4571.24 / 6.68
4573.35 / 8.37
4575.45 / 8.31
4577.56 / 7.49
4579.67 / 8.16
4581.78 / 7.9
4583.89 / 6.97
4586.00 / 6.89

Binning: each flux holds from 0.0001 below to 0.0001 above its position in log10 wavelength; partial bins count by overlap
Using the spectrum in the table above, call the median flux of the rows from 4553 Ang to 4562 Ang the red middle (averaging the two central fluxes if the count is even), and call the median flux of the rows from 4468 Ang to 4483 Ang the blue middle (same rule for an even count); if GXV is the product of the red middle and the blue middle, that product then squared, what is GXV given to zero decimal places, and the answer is 2338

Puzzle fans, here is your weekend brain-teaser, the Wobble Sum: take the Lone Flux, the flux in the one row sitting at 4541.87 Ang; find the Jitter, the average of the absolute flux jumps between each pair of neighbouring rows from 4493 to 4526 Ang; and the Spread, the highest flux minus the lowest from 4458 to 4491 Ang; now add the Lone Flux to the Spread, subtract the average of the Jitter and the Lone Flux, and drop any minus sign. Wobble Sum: 5.8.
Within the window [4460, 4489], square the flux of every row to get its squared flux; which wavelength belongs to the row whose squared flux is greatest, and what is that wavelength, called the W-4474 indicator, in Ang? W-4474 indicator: 4475.42 Ang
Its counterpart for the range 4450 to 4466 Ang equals 4452.81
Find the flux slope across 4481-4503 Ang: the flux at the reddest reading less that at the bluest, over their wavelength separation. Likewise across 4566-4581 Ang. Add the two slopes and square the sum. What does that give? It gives 0.034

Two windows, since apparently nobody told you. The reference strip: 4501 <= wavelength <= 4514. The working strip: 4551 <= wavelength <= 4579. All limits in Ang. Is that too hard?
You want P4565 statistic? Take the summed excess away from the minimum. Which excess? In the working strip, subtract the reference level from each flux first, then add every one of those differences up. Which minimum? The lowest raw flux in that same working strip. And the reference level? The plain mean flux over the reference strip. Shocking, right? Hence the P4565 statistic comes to 26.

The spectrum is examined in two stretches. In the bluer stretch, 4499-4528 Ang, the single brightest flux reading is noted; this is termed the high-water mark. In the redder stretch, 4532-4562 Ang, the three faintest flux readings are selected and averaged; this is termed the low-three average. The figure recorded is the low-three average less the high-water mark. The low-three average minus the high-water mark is -4.1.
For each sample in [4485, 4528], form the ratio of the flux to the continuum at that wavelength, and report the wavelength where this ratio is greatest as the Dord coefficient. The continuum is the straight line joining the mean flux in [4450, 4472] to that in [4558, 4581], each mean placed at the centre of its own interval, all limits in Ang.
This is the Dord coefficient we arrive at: 4502.30 Ang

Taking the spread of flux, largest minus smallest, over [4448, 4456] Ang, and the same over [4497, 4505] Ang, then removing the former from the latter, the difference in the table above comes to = 1.3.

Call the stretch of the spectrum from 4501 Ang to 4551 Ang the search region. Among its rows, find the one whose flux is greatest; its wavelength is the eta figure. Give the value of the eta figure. 4502.30 Ang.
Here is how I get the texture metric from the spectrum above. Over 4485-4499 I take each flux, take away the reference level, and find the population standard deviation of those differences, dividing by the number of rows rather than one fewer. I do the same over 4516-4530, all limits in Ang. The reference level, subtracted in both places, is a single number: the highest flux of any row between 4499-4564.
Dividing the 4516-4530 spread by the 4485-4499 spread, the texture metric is 2.5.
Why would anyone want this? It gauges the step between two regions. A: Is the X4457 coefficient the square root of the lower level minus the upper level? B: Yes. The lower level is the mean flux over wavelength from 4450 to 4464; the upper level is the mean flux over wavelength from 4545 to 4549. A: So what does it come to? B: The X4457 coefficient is 1.06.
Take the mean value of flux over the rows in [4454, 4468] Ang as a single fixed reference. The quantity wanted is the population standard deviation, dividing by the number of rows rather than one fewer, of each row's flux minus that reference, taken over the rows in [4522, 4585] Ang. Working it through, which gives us 1.07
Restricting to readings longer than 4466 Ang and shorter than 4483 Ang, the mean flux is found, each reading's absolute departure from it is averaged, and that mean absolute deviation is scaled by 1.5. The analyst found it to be 1.08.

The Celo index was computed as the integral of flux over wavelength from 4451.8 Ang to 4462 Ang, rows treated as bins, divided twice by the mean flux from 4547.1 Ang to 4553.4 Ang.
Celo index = 1.4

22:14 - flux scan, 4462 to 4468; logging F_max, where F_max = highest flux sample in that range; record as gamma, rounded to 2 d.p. 7.63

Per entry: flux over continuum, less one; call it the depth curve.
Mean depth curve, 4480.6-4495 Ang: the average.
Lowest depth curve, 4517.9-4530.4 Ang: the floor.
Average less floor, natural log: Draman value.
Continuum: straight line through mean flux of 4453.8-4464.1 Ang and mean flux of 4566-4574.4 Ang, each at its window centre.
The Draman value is -1.3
